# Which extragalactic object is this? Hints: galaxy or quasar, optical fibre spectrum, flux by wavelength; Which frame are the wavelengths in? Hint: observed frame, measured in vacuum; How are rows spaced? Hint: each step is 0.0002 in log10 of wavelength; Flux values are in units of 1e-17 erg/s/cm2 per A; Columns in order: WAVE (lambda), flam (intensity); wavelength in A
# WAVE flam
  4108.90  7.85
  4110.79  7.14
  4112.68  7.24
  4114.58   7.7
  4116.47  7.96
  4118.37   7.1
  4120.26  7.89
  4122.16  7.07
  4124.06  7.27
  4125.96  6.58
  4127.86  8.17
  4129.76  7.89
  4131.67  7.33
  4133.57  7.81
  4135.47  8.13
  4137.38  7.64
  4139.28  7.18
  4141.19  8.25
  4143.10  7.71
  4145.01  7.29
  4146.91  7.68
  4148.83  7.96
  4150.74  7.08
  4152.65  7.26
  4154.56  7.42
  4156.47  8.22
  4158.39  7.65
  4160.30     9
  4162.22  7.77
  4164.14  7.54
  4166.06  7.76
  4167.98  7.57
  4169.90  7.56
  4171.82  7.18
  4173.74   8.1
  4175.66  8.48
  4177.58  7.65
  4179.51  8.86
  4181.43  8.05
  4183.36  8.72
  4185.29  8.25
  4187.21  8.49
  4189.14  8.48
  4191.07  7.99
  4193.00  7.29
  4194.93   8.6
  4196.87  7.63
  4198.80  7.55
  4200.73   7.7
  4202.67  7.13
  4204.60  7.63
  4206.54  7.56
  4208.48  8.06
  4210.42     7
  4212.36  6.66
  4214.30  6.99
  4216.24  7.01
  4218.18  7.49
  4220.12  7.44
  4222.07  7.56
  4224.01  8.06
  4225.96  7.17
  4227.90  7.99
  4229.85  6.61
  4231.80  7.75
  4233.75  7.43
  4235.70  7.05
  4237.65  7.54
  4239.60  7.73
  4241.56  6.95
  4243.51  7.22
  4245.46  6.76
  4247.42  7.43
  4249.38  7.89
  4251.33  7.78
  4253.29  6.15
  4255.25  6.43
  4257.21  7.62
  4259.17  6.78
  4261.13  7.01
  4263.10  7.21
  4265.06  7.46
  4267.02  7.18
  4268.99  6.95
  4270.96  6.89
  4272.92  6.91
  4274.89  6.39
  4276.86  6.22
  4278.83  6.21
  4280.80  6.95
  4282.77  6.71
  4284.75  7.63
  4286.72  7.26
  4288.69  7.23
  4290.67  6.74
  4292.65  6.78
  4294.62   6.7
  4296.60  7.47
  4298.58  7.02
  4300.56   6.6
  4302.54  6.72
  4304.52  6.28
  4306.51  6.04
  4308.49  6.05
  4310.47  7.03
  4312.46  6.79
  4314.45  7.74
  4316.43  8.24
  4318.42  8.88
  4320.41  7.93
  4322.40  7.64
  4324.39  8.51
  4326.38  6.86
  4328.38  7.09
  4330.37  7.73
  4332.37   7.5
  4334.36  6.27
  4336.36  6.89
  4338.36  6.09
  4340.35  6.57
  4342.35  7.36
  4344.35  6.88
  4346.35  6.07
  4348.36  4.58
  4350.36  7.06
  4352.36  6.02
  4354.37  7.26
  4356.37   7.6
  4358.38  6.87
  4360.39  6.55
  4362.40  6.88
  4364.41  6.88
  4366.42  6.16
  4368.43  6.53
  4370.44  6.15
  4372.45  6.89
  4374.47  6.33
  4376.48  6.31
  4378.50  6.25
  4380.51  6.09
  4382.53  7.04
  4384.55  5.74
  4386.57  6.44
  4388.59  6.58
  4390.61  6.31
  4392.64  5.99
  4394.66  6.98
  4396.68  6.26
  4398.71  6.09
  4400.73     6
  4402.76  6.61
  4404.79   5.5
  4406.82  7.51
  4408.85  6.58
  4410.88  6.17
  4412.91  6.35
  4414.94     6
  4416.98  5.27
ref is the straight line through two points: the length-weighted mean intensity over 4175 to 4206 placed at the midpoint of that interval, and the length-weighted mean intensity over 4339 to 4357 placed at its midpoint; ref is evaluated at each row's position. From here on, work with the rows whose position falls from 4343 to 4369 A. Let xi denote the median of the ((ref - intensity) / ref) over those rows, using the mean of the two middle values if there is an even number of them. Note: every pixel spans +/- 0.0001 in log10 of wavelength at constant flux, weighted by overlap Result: -0.04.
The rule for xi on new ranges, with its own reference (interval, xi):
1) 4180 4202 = 0.00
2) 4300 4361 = -0.03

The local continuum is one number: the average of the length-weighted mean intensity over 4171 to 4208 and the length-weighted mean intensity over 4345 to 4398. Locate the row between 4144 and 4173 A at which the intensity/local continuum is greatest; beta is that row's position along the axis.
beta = 4160.30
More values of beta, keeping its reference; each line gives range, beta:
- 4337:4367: 4356.37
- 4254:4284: 4257.21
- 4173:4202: 4179.51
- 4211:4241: 4224.01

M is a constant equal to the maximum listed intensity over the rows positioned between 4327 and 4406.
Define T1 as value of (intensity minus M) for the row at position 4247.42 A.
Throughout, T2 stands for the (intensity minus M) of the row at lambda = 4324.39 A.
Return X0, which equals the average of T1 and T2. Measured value 0.24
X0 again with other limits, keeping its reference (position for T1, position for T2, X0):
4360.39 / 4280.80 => -0.98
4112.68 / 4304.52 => -0.97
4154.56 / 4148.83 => -0.04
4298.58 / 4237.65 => -0.45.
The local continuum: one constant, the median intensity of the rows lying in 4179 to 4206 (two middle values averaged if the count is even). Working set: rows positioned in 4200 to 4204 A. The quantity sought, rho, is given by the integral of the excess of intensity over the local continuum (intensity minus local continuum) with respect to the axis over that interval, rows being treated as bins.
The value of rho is -2.4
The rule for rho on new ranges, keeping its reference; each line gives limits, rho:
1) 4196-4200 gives -1.7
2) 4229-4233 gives -3.2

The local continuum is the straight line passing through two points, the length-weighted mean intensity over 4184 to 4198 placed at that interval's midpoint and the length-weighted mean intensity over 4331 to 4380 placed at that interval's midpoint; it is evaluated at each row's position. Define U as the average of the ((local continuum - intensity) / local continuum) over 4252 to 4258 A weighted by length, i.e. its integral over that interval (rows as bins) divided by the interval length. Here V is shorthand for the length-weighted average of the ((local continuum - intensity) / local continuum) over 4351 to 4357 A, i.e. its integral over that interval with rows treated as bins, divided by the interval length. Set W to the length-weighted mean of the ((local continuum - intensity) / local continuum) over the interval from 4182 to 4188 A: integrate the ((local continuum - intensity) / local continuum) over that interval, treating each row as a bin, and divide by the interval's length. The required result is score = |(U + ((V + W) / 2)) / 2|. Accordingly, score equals 0.03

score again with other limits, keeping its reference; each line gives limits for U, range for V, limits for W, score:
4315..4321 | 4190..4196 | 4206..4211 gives 0.09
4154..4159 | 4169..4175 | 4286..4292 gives 0.06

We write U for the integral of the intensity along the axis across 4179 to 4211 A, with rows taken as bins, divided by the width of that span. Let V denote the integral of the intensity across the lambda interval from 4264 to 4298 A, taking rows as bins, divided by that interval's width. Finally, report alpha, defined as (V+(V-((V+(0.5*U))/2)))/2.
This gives 4.2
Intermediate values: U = 7.9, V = 6.9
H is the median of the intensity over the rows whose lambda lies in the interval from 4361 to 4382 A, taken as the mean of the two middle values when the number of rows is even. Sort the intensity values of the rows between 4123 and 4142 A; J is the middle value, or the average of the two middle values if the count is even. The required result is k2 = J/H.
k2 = 1.22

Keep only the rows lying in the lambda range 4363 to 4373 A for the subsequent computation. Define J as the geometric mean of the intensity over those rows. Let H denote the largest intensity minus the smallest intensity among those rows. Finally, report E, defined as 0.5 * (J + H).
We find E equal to 3.6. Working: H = 0.7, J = 6.51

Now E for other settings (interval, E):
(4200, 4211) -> 4.3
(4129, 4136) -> 4.3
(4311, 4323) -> 5.0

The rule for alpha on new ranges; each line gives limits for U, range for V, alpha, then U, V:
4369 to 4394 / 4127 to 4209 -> 5.1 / 6.4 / 7.8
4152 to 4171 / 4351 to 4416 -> 3.9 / 7.8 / 6.5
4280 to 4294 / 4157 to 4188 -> 5.2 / 7.0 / 8.0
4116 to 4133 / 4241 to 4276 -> 4.4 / 7.5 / 7.1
